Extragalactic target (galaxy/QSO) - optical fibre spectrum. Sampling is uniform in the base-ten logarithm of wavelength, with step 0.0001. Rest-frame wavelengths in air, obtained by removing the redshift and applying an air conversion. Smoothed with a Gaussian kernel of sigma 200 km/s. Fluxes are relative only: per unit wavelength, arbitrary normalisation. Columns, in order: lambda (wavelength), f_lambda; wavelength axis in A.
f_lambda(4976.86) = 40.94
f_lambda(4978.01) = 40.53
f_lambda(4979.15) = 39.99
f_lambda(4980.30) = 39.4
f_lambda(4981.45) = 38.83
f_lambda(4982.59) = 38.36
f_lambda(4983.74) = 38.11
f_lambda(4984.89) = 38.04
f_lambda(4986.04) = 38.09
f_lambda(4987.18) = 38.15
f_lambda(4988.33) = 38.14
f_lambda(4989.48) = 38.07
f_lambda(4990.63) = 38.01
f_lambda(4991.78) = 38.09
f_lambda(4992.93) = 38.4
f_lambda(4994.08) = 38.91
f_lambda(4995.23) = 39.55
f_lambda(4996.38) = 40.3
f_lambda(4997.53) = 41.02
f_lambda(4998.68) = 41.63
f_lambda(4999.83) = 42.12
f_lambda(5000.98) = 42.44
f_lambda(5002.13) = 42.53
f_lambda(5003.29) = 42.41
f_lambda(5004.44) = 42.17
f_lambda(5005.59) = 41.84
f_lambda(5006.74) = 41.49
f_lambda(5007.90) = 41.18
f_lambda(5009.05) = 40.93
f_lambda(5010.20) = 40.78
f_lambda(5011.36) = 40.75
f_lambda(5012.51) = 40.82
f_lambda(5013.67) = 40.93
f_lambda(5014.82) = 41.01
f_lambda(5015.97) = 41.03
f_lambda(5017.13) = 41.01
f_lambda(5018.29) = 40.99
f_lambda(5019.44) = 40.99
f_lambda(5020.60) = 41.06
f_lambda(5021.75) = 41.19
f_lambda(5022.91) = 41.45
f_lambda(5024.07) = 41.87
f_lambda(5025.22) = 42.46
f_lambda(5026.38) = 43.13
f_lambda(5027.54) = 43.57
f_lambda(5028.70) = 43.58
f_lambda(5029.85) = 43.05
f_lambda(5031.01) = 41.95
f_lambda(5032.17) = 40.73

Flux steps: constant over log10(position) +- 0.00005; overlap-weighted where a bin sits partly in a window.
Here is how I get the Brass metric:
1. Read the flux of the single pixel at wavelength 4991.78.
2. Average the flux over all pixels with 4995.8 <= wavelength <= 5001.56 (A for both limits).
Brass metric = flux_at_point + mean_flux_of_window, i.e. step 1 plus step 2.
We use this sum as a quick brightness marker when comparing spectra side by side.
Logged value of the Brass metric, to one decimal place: 79.6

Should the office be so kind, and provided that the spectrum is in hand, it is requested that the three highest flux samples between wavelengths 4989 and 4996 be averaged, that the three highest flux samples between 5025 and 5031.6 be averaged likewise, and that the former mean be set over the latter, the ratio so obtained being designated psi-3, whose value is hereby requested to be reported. 0.90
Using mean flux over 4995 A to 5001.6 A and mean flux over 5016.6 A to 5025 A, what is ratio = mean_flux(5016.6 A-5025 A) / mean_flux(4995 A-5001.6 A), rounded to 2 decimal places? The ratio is 1.00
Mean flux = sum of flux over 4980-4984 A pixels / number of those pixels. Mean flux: 38.7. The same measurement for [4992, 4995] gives 38.7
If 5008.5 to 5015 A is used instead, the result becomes 40.9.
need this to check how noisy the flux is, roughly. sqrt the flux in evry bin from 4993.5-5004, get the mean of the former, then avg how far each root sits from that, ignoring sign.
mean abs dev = 0.09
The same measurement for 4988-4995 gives 0.02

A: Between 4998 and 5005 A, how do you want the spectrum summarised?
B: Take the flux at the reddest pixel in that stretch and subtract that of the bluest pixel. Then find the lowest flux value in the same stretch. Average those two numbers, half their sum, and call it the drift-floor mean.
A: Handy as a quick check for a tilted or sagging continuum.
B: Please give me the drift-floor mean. 21.1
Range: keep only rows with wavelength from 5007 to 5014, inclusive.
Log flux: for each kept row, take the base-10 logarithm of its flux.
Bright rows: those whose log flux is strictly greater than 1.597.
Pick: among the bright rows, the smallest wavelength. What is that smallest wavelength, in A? 5007.90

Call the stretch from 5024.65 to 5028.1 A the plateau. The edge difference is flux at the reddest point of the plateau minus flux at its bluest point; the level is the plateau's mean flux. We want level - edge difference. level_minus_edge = 41.9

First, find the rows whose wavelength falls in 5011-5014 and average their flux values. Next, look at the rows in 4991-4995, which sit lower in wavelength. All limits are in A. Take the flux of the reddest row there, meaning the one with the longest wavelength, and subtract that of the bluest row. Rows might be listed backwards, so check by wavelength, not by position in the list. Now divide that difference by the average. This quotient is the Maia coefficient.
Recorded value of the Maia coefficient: 0.020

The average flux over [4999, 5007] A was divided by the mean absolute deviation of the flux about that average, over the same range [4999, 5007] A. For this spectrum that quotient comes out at 151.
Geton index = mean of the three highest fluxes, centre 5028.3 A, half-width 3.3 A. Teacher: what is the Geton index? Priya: 43.4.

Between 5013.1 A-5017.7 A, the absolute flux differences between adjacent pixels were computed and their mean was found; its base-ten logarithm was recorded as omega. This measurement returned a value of -1.4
